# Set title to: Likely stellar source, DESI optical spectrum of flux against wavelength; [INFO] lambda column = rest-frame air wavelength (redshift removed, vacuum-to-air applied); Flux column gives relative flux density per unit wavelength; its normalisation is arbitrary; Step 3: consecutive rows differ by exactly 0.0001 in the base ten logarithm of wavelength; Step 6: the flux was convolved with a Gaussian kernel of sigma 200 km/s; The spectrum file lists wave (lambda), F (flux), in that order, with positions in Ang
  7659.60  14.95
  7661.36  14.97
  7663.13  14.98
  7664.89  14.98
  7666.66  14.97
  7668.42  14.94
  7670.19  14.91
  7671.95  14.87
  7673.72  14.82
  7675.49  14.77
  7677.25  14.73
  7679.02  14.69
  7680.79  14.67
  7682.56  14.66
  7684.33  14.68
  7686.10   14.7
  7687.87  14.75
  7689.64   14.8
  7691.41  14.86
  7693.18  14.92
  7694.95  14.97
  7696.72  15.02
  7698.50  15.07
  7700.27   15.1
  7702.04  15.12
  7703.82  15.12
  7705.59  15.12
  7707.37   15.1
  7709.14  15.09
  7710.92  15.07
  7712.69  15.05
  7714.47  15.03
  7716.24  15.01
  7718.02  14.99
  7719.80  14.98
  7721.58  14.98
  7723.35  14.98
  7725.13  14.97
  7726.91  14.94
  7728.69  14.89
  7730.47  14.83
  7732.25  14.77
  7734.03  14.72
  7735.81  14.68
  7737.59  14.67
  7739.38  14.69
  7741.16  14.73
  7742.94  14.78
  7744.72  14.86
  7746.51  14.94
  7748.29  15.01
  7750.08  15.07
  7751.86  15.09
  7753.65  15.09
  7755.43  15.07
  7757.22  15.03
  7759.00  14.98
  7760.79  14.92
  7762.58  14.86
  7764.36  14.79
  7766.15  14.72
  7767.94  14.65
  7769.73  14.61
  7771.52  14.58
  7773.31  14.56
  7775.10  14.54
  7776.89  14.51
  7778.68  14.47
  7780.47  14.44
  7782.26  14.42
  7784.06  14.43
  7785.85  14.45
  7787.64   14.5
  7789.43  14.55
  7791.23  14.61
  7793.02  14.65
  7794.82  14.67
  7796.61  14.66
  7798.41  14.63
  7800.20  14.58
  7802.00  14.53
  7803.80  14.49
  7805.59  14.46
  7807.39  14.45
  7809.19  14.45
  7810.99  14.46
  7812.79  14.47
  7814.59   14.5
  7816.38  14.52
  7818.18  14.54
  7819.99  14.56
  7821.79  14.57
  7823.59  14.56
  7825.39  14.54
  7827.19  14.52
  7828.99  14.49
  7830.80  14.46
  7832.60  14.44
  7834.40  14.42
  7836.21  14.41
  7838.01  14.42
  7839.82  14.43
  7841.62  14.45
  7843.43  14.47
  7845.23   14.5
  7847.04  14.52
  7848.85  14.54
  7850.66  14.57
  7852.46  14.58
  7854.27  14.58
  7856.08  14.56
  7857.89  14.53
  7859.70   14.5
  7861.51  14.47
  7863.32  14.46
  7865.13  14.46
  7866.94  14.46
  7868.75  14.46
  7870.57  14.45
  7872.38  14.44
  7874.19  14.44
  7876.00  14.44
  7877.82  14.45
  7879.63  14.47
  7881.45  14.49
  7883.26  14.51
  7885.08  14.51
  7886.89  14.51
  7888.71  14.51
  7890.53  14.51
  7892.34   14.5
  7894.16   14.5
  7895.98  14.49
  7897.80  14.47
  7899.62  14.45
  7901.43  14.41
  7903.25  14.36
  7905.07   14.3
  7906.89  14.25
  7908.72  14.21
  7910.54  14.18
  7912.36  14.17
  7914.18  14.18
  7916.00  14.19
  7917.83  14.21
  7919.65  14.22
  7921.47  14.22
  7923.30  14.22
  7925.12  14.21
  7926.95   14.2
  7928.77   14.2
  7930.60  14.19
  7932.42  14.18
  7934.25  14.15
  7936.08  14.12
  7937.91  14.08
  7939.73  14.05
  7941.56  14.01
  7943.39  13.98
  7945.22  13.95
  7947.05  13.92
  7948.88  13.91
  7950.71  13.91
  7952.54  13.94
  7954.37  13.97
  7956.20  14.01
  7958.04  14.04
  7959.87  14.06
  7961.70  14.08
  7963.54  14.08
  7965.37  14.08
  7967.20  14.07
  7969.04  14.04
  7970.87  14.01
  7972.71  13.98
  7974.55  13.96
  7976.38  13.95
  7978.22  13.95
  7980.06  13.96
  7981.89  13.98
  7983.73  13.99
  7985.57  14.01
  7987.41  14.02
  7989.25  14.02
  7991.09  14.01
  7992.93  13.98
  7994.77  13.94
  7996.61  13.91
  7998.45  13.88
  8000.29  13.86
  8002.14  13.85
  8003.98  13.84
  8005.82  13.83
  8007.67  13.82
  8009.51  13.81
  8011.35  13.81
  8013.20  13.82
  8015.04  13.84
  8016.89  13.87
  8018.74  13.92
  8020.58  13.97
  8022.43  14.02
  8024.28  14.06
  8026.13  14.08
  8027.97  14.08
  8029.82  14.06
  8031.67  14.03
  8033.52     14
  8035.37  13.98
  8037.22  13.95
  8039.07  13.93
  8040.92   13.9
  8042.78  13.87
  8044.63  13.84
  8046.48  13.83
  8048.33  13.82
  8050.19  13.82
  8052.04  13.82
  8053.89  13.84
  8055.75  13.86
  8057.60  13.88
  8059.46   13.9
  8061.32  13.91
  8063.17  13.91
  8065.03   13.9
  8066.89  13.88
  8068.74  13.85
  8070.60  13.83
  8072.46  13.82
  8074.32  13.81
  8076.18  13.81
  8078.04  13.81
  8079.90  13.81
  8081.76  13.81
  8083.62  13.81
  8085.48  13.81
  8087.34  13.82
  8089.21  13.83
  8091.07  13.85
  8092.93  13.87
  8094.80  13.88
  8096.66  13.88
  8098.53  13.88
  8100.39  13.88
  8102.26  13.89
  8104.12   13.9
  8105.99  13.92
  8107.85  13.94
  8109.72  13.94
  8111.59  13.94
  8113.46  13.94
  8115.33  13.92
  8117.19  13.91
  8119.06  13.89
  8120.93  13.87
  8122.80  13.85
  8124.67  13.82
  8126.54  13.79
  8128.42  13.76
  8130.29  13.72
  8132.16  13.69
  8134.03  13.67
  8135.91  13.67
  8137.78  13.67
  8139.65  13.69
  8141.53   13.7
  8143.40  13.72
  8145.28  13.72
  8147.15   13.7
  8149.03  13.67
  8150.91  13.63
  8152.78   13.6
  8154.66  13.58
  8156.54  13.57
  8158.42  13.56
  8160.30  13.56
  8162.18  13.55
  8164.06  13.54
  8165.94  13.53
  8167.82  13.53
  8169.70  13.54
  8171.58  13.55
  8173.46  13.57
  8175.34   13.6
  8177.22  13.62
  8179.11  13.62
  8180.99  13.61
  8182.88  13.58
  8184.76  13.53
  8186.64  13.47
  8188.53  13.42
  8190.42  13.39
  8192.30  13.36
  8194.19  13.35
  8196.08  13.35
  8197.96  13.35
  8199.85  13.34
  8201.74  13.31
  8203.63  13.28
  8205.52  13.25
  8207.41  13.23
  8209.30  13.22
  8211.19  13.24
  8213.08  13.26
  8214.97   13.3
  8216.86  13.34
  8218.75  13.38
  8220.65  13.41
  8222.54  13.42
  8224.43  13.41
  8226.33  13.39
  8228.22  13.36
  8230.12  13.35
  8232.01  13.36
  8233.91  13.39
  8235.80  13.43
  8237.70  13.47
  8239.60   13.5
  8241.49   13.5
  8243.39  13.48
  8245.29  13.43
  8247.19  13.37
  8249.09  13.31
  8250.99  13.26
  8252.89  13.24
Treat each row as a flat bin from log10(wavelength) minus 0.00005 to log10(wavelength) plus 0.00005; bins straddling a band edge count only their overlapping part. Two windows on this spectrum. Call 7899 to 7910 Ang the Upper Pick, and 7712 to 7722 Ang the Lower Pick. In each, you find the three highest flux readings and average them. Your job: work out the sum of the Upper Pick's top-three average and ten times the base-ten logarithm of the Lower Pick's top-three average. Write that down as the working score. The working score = 26.2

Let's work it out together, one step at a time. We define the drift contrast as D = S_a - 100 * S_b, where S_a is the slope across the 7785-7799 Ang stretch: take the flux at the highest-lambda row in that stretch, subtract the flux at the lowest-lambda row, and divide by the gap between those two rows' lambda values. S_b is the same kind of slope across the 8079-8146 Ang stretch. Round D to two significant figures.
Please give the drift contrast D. 0.15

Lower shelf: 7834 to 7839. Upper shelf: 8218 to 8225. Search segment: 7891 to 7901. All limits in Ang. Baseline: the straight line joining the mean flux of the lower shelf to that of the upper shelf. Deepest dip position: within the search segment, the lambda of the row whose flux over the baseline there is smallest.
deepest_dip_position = 7899.62 Ang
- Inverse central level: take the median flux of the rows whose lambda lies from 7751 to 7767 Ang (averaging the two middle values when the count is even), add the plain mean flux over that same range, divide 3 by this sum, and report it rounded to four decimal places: 0.1002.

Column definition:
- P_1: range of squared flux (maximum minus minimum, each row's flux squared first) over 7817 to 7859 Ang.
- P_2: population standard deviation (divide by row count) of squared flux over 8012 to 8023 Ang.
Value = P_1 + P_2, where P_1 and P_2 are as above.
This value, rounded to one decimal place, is 6.9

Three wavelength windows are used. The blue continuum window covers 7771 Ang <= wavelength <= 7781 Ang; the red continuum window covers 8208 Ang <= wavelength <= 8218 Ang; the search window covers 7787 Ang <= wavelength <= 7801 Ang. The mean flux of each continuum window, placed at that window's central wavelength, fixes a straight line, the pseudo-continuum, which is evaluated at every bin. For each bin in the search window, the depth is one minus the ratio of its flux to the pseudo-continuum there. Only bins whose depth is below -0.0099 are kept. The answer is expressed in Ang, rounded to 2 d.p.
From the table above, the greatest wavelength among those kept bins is 7798.41 Ang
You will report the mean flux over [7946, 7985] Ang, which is 14.0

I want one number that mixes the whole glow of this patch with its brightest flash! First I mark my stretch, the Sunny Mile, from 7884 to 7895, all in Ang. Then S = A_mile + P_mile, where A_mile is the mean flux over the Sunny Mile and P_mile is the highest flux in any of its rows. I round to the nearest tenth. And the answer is 29.0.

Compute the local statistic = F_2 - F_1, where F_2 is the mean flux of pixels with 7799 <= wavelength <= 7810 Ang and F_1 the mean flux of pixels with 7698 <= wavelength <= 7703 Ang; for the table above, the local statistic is -0.60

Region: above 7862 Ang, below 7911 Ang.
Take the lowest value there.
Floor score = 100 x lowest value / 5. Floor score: 284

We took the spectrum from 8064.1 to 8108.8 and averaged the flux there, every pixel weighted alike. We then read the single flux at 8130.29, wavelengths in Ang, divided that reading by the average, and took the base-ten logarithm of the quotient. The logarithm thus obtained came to -0.0042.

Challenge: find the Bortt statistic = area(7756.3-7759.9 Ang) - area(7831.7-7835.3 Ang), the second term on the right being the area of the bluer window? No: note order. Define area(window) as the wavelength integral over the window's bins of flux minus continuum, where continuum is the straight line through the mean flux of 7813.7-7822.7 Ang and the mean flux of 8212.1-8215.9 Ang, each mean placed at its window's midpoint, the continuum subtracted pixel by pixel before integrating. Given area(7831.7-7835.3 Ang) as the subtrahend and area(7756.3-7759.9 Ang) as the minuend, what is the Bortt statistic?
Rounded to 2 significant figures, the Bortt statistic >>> 1.2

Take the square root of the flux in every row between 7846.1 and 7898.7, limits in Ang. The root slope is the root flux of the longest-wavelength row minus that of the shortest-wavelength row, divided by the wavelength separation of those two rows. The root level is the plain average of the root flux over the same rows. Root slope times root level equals 0.000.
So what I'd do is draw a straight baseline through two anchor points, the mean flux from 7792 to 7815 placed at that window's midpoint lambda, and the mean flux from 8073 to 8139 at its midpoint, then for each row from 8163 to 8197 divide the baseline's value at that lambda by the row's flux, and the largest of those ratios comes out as 1.02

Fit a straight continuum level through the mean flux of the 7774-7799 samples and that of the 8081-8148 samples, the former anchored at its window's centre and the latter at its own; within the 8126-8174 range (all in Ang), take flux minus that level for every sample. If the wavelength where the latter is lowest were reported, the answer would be 8165.94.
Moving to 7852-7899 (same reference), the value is 7872.38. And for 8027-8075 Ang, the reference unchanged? 8048.33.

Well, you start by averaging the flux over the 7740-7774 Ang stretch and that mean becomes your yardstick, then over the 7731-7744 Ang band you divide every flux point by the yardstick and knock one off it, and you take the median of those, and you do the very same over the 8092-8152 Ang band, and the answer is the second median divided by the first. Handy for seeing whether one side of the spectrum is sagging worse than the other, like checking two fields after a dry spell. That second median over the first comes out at 7.1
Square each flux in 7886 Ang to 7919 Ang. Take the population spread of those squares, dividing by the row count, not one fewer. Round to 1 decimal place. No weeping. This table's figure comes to 3.9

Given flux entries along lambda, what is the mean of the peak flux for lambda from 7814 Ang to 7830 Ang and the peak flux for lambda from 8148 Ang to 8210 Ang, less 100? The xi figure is -85.9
